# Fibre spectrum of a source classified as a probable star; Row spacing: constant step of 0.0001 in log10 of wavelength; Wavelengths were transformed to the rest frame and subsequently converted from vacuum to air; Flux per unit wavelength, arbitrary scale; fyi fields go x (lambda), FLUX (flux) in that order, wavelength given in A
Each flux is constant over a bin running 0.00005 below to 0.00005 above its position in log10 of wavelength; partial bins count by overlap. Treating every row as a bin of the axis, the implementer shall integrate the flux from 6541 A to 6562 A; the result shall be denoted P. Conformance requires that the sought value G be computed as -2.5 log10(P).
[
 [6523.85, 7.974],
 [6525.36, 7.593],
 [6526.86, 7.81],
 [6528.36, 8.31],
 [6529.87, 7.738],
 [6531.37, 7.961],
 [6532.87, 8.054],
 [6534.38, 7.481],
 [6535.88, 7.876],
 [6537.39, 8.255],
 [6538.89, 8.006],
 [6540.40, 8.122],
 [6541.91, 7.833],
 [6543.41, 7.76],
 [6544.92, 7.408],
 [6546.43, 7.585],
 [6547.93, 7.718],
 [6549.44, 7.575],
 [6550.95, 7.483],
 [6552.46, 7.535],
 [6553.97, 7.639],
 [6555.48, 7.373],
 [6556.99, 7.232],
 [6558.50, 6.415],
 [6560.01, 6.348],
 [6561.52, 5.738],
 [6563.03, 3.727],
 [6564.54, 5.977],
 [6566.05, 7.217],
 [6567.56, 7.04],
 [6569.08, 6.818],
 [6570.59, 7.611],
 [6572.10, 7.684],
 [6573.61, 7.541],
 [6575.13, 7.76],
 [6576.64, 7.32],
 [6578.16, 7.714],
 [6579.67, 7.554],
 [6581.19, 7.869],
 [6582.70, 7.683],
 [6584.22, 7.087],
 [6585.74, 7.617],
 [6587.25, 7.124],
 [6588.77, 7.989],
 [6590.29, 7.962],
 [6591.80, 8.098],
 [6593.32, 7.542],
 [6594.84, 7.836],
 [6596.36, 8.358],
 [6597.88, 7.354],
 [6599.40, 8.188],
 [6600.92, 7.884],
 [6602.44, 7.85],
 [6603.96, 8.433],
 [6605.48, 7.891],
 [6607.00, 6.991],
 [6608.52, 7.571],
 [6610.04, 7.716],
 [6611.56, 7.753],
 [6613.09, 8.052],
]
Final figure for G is -5.46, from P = 153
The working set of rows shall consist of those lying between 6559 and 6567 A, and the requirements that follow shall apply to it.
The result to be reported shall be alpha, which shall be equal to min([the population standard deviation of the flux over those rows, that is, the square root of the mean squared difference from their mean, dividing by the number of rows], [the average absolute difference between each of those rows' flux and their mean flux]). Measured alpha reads 0.86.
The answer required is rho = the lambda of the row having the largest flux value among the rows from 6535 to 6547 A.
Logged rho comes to 6537.39 A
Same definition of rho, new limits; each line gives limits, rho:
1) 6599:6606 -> 6603.96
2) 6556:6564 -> 6556.99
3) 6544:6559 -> 6547.93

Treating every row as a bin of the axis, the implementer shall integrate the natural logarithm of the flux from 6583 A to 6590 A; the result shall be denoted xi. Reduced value 14.1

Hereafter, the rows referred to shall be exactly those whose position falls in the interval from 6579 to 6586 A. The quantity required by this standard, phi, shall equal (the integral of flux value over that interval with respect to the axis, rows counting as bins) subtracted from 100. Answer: 47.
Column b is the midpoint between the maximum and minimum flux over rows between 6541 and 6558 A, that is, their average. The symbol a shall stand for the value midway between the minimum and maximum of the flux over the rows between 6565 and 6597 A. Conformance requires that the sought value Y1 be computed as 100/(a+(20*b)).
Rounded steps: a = 7.6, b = 7.53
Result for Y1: 0.632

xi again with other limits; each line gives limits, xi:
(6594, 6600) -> 12.4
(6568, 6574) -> 12.0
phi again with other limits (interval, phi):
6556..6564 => 52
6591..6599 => 37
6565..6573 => 42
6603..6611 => 38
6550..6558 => 41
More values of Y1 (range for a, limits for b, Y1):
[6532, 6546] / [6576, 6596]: 0.626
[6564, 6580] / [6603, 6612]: 0.621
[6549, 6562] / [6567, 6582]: 0.651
